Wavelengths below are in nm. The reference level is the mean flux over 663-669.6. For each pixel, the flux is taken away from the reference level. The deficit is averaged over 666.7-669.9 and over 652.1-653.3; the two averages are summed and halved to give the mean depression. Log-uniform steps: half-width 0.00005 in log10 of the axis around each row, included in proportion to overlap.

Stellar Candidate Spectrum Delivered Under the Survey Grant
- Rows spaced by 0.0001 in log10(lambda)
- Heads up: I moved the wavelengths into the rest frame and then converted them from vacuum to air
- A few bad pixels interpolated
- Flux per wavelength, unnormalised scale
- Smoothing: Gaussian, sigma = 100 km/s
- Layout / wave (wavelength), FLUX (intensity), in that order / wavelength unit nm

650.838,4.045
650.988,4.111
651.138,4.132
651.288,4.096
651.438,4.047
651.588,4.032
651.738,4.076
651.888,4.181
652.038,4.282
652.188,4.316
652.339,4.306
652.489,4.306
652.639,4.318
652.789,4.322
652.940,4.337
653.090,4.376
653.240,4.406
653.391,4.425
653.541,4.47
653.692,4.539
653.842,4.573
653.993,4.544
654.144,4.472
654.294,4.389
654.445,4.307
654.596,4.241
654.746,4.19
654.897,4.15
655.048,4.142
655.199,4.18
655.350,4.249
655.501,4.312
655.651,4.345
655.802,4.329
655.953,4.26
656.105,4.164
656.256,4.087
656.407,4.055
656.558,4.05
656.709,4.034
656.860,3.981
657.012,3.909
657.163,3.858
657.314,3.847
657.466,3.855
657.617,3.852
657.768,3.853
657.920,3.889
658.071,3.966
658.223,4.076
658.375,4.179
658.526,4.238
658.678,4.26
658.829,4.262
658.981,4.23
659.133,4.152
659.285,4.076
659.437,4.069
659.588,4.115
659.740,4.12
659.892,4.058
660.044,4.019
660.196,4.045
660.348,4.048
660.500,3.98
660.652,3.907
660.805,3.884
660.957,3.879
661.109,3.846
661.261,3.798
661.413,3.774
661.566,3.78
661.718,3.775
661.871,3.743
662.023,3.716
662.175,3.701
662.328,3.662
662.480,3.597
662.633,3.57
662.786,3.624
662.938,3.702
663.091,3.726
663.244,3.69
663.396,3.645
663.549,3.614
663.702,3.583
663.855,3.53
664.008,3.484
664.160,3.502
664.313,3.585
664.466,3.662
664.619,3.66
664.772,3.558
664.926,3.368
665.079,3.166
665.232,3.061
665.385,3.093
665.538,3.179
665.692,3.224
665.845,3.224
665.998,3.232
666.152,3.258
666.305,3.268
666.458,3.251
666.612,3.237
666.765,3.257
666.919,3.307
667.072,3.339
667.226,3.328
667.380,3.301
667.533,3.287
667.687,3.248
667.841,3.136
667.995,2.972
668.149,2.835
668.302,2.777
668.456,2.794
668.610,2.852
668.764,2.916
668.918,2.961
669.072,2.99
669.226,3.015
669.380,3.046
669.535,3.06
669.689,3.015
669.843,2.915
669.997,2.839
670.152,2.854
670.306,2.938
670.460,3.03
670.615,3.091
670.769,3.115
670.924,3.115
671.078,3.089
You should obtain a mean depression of -0.4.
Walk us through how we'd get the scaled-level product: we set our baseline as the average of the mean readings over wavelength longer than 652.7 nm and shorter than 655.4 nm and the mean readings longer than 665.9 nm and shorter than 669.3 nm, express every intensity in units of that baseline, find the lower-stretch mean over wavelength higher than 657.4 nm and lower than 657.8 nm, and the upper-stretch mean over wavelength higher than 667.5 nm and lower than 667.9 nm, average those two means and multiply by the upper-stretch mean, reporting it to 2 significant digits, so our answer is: 0.82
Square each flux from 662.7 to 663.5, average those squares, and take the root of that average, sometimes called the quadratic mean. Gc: 3.68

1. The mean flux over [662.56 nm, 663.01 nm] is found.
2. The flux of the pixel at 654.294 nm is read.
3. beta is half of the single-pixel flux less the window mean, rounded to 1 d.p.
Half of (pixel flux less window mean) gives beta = 0.4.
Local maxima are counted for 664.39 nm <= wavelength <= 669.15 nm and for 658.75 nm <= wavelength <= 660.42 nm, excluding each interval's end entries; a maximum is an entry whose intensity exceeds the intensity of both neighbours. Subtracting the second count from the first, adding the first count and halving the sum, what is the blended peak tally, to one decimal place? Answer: 1.5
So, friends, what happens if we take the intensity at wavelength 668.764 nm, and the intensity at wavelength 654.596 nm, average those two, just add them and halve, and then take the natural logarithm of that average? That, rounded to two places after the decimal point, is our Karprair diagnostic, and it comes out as 1.27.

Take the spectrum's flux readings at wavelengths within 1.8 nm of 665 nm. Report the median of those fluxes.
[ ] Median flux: 3.3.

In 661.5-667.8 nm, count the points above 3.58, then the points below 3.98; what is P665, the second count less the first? 24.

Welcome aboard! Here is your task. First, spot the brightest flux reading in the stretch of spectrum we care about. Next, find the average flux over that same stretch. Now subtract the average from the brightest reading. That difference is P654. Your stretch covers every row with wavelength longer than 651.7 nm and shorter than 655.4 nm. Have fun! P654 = 0.25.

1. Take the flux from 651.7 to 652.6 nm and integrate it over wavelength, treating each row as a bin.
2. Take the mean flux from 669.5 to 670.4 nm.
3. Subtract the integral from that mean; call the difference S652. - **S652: -0.89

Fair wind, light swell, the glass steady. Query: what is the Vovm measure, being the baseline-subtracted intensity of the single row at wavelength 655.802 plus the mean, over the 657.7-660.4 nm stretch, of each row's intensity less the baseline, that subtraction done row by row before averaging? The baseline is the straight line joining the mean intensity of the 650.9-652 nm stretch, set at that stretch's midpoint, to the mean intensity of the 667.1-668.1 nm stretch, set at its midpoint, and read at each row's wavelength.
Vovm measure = 0.88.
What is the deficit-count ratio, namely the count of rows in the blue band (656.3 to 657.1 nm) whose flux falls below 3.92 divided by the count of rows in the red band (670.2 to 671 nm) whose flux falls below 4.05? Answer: 0.20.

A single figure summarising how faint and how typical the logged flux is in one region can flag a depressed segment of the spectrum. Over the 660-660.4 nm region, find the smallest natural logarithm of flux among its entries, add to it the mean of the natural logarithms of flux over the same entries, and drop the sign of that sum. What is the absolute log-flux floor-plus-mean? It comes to 2.79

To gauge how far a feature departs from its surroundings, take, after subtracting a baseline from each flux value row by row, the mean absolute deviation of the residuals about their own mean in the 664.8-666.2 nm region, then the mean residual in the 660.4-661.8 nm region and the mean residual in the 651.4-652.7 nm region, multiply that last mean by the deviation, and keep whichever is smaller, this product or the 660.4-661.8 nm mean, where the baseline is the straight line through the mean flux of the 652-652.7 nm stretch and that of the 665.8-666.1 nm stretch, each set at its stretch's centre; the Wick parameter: -0.010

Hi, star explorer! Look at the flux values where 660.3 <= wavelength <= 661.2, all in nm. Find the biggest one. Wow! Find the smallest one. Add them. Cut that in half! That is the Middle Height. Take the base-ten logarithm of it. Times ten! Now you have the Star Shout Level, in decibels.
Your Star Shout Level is 5.96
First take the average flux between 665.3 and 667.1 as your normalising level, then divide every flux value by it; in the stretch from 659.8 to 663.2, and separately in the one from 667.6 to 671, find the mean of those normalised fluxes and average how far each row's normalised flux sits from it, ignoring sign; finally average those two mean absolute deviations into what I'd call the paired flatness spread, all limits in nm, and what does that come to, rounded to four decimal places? 0.0347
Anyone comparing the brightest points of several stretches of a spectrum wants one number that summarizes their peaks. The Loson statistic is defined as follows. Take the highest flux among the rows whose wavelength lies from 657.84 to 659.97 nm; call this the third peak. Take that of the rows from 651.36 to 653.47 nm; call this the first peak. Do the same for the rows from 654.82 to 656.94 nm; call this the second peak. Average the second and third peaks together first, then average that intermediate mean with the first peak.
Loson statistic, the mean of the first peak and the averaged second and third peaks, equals 4.36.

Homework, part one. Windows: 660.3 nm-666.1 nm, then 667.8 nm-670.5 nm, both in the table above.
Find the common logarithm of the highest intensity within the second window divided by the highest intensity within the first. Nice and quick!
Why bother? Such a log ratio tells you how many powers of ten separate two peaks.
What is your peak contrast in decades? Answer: -0.111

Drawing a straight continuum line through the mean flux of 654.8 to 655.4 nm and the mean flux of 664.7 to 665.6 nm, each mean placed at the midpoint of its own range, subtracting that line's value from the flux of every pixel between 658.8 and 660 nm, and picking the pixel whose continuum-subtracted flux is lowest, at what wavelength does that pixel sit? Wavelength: 659.285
